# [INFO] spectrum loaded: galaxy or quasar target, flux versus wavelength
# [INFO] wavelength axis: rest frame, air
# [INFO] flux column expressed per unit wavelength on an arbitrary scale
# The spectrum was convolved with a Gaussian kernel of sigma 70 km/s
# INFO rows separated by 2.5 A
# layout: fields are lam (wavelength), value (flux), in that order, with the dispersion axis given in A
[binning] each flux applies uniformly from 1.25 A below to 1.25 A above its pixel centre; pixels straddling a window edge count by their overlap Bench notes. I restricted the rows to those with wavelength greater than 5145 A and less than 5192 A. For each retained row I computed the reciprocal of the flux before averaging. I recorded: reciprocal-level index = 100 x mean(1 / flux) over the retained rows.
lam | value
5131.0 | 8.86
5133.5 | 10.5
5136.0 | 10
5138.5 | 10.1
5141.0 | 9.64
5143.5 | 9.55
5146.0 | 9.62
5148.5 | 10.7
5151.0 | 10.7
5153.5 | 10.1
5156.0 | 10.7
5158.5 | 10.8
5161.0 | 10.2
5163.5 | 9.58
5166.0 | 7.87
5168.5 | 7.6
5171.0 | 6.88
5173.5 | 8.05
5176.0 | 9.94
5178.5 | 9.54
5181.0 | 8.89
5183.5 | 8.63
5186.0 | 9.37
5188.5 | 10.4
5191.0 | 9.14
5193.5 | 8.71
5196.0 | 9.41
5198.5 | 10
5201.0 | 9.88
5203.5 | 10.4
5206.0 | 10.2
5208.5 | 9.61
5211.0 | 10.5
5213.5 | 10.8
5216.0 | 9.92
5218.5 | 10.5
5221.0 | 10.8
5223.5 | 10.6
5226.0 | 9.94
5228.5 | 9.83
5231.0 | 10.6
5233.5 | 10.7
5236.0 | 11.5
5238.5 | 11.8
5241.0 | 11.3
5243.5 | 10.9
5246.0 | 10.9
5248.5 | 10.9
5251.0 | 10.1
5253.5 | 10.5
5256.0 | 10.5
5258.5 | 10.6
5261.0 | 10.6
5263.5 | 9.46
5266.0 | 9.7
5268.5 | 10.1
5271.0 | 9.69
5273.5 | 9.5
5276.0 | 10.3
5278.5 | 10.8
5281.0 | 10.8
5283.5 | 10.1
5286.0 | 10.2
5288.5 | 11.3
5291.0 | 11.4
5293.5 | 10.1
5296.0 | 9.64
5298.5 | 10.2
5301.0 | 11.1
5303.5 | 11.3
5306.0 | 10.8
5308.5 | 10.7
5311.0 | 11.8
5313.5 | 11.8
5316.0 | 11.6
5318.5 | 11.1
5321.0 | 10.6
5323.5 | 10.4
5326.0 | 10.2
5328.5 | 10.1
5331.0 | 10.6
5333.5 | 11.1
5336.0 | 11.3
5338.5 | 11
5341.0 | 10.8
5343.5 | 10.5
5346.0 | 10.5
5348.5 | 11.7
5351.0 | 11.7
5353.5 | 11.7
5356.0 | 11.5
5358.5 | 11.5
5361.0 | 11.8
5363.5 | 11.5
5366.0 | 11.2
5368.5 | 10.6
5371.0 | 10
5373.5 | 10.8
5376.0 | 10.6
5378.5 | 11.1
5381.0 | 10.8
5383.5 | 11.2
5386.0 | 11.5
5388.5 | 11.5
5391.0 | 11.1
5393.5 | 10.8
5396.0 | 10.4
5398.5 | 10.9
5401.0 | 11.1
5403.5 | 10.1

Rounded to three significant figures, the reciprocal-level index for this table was 10.8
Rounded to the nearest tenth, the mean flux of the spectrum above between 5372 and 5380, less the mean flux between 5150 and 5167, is 0.8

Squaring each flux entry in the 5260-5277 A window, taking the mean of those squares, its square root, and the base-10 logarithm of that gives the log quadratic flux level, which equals 1.00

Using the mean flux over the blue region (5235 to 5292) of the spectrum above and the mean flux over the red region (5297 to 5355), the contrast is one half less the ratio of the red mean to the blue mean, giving -0.540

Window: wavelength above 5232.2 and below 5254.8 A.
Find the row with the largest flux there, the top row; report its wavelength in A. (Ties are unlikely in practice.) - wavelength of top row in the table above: 5238.5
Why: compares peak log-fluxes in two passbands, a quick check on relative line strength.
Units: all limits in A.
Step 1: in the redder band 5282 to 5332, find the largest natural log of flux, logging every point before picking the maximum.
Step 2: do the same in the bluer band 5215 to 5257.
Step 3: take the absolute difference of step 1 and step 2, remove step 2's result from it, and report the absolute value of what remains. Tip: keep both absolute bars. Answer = 2.47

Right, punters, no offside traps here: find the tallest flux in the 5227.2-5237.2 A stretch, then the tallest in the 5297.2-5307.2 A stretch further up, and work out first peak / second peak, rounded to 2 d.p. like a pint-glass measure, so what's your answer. 1.02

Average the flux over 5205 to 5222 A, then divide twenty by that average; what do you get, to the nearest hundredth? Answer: 1.94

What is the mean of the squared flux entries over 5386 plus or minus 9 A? 124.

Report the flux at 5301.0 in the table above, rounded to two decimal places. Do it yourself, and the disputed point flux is 11.10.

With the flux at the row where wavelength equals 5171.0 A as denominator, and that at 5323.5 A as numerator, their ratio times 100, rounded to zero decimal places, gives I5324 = 151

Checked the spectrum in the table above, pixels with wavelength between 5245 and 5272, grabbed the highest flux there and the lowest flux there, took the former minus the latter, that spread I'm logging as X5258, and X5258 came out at 1.4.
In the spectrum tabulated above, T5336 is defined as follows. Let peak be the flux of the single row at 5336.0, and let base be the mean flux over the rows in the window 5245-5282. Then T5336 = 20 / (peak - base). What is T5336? 20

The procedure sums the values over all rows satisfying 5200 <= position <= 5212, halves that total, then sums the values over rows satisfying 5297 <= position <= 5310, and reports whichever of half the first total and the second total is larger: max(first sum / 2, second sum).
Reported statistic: 54.1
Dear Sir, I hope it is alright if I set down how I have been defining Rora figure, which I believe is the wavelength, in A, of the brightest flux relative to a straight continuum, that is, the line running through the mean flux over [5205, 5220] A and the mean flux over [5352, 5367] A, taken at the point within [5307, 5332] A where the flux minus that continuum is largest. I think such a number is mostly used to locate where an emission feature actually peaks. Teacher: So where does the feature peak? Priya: 5311.0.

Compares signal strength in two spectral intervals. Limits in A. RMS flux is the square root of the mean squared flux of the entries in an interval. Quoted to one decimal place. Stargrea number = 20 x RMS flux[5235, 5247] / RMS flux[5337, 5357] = 20.2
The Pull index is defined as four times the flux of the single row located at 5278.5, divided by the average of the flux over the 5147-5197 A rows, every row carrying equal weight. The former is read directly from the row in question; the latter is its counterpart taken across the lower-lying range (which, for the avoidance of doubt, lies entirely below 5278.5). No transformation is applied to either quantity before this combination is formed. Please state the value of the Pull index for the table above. 4.6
